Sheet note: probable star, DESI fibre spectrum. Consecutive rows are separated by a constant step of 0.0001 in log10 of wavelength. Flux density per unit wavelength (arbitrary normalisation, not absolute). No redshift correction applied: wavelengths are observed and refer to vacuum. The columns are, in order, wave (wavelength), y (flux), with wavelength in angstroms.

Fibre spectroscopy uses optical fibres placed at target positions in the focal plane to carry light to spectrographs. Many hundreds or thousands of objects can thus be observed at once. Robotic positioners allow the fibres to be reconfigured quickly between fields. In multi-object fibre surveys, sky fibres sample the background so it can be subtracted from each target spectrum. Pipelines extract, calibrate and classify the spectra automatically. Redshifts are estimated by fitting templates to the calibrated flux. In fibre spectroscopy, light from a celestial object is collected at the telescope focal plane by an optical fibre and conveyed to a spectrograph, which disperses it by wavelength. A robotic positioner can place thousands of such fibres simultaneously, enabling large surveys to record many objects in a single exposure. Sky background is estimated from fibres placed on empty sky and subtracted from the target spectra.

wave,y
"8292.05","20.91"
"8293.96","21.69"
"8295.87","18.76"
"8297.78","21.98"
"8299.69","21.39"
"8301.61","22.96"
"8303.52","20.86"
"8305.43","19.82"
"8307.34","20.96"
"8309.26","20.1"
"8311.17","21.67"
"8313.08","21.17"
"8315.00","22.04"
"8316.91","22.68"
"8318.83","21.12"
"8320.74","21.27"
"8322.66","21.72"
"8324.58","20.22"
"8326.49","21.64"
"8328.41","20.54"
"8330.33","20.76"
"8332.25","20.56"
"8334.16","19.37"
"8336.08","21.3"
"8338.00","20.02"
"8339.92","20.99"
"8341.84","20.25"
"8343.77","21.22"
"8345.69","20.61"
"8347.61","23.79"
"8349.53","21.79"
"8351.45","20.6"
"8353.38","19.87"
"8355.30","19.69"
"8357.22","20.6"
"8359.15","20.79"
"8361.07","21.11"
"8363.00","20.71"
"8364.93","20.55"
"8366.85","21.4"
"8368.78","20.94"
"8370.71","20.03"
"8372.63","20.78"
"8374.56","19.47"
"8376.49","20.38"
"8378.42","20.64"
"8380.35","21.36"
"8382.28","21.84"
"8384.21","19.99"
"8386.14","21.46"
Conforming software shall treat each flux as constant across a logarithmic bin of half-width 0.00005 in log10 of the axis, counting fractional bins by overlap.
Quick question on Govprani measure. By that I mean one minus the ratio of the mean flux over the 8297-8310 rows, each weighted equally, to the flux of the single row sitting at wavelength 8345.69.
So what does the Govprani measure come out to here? -0.026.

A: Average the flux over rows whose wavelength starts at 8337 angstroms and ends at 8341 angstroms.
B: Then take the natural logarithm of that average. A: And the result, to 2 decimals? 3.02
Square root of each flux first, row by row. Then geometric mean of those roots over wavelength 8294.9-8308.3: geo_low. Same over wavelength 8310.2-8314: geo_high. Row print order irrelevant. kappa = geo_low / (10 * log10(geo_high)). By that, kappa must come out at 0.687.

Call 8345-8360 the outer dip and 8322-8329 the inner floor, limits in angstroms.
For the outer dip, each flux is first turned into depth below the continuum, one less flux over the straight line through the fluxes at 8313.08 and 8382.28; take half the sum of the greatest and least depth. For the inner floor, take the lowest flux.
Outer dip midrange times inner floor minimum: -0.2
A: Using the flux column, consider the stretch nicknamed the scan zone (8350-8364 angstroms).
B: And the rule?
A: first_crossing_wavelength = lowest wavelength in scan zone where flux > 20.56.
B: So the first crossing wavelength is 8351.45 angstroms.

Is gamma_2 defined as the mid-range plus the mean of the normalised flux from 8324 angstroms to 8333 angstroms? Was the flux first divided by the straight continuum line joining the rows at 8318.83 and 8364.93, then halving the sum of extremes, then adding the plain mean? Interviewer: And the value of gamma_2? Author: 1.98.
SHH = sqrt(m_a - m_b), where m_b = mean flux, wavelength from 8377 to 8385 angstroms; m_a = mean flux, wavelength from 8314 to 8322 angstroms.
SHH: 0.91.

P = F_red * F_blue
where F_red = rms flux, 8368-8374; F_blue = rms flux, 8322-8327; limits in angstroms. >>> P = 437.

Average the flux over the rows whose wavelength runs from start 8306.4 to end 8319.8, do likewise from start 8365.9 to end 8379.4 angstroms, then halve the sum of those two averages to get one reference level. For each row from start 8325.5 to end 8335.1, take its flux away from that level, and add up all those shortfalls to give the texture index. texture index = 1.9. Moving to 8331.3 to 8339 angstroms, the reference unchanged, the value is 2.6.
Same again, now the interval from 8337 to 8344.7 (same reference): 1.3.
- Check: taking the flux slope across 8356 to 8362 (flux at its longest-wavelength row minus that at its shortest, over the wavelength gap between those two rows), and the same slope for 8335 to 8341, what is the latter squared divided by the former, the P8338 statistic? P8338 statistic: 0.0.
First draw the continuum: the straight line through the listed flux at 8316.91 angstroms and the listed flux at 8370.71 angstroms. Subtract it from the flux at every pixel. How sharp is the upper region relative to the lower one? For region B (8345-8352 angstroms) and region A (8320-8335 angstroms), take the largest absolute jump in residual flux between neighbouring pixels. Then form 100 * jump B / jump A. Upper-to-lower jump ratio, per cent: 216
